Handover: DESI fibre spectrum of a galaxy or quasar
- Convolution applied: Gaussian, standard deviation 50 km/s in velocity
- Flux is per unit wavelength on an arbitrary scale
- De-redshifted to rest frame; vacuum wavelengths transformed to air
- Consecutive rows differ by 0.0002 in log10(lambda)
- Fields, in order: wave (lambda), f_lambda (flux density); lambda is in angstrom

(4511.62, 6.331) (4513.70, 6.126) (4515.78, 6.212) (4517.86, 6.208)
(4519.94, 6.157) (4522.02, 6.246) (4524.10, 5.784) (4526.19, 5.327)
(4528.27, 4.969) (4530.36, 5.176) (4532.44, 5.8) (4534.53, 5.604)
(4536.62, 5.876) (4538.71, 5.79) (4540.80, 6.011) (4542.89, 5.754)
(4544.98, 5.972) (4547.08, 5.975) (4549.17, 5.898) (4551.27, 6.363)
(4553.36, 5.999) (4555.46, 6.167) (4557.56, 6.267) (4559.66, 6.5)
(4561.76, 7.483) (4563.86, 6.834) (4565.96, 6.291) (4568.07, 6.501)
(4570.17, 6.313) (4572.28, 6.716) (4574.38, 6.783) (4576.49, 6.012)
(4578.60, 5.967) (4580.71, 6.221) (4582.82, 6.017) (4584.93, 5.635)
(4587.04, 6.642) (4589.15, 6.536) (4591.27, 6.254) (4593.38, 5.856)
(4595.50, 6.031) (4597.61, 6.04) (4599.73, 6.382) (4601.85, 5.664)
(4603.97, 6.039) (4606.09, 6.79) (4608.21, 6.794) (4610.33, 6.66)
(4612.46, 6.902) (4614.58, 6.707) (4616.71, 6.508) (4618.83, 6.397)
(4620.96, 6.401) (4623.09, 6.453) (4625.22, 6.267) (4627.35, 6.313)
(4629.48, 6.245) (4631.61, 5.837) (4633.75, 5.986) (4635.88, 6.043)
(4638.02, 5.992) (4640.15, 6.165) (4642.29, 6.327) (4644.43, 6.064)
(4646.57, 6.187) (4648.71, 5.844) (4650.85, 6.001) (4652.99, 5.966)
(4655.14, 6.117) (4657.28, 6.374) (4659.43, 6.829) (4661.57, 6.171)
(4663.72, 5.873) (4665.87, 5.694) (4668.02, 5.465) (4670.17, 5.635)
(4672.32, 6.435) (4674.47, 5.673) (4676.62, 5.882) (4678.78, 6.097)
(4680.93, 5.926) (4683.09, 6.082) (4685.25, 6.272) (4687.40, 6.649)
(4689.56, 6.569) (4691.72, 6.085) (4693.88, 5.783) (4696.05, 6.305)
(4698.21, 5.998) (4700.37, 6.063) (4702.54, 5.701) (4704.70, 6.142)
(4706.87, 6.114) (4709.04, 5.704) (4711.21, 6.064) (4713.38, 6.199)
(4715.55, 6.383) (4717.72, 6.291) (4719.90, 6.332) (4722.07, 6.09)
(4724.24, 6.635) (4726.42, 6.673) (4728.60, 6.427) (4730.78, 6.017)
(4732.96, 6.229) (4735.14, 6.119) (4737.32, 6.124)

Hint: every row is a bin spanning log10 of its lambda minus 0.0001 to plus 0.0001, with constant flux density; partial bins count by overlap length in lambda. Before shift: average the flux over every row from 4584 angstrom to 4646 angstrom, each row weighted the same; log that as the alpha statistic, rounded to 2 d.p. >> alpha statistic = 6.27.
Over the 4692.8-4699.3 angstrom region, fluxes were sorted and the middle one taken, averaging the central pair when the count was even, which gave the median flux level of 6.00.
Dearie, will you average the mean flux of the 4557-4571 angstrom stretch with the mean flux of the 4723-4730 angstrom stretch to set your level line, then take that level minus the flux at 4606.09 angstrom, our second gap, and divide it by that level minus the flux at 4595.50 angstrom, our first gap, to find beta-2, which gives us -0.4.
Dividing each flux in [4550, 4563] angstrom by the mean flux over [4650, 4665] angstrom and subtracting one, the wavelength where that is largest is 4561.76 angstrom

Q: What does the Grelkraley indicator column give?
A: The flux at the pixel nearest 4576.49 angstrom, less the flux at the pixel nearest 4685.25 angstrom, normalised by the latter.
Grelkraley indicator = -0.04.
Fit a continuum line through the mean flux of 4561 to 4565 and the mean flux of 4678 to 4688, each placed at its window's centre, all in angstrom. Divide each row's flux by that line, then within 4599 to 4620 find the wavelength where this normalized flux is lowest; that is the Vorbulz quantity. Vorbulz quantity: 4601.85 angstrom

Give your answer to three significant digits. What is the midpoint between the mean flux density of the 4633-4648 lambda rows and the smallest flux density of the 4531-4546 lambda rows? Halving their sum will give 5.86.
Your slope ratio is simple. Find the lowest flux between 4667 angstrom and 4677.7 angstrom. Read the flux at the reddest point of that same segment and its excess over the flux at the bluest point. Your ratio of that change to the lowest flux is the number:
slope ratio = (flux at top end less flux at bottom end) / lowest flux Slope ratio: 0.076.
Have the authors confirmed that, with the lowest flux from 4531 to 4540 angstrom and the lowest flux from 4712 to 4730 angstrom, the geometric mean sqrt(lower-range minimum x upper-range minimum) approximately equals 5.84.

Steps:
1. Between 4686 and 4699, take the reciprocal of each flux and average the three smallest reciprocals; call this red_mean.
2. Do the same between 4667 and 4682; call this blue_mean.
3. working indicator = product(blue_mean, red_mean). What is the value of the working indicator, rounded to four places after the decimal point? 0.0250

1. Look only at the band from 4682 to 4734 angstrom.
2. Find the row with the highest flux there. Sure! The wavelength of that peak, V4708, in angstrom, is 4726.42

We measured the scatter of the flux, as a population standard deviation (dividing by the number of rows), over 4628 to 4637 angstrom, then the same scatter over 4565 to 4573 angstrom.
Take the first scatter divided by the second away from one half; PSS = -0.35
